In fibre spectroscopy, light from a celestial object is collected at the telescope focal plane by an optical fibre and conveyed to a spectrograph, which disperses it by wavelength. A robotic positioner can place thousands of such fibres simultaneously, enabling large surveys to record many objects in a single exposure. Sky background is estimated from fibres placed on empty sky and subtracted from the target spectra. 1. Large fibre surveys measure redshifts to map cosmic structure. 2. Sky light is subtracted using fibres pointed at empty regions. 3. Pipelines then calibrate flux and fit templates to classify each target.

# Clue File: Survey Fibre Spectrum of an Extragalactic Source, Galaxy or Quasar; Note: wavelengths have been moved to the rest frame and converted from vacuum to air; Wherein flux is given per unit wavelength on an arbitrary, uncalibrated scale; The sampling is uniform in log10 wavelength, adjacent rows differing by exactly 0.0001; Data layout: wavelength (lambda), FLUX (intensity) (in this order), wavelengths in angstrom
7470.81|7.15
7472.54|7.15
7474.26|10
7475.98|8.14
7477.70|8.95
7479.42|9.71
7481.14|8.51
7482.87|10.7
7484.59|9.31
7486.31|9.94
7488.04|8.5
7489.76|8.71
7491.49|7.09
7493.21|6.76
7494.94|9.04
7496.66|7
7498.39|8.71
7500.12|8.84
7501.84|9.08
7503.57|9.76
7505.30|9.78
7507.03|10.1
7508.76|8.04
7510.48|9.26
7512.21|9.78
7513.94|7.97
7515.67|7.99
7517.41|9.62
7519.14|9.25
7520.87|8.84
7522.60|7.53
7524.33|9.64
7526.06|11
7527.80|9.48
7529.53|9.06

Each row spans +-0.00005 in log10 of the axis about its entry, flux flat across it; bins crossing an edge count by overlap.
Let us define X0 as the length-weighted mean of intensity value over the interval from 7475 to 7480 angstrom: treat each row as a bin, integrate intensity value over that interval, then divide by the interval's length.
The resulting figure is 8.92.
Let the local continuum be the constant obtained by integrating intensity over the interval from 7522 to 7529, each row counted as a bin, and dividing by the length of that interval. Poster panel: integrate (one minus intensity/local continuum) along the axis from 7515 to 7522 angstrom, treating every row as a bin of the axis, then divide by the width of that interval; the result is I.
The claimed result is 0.06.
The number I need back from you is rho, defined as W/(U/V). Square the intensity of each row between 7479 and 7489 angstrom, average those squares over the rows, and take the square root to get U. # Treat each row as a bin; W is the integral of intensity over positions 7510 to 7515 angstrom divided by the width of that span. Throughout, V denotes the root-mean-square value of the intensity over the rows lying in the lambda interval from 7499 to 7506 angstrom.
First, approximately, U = 9.5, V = 9.4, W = 8.9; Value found 8.8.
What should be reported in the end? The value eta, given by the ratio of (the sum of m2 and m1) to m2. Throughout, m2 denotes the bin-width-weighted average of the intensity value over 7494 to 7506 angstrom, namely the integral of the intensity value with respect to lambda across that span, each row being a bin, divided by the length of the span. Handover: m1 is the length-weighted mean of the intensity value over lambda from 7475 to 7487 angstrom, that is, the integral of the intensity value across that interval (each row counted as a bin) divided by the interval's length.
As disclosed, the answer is 2.05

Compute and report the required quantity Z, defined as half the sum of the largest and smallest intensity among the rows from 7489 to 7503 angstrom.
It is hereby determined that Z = 7.92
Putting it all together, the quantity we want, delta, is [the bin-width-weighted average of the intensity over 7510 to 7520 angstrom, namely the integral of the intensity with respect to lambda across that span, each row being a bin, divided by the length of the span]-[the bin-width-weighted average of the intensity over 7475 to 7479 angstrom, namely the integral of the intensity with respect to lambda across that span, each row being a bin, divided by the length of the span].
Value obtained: 0.2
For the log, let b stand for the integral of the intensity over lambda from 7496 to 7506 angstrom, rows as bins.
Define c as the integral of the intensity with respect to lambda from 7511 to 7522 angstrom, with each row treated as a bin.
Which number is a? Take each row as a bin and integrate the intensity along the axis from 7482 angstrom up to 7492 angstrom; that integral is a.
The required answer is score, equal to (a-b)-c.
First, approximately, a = 91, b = 89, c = 98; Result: -95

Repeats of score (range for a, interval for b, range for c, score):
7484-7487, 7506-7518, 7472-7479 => -139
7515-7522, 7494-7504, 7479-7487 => -102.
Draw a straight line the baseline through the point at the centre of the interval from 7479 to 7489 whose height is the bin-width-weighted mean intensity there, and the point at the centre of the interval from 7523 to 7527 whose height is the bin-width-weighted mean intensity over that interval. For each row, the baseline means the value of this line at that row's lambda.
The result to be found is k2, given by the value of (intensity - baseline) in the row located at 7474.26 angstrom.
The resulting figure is 0.7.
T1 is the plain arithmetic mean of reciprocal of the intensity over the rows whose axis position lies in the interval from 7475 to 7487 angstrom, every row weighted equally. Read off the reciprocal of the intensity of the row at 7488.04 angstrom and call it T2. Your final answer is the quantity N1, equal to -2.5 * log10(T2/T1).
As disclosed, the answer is -0.1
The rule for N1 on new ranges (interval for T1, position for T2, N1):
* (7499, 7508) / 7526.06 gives 0.2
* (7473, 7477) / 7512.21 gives 0.1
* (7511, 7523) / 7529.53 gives 0.1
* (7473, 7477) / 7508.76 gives -0.1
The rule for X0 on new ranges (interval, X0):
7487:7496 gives 8.03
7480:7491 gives 9.21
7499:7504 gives 9.16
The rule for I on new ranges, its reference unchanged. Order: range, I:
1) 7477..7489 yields 0.01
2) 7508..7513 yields 0.05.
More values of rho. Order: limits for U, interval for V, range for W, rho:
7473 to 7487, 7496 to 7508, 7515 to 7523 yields 8.4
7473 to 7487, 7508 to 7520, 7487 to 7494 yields 7.4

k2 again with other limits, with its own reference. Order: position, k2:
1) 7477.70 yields -0.4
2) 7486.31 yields 0.5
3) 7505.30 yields 0.1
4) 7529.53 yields -1.0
